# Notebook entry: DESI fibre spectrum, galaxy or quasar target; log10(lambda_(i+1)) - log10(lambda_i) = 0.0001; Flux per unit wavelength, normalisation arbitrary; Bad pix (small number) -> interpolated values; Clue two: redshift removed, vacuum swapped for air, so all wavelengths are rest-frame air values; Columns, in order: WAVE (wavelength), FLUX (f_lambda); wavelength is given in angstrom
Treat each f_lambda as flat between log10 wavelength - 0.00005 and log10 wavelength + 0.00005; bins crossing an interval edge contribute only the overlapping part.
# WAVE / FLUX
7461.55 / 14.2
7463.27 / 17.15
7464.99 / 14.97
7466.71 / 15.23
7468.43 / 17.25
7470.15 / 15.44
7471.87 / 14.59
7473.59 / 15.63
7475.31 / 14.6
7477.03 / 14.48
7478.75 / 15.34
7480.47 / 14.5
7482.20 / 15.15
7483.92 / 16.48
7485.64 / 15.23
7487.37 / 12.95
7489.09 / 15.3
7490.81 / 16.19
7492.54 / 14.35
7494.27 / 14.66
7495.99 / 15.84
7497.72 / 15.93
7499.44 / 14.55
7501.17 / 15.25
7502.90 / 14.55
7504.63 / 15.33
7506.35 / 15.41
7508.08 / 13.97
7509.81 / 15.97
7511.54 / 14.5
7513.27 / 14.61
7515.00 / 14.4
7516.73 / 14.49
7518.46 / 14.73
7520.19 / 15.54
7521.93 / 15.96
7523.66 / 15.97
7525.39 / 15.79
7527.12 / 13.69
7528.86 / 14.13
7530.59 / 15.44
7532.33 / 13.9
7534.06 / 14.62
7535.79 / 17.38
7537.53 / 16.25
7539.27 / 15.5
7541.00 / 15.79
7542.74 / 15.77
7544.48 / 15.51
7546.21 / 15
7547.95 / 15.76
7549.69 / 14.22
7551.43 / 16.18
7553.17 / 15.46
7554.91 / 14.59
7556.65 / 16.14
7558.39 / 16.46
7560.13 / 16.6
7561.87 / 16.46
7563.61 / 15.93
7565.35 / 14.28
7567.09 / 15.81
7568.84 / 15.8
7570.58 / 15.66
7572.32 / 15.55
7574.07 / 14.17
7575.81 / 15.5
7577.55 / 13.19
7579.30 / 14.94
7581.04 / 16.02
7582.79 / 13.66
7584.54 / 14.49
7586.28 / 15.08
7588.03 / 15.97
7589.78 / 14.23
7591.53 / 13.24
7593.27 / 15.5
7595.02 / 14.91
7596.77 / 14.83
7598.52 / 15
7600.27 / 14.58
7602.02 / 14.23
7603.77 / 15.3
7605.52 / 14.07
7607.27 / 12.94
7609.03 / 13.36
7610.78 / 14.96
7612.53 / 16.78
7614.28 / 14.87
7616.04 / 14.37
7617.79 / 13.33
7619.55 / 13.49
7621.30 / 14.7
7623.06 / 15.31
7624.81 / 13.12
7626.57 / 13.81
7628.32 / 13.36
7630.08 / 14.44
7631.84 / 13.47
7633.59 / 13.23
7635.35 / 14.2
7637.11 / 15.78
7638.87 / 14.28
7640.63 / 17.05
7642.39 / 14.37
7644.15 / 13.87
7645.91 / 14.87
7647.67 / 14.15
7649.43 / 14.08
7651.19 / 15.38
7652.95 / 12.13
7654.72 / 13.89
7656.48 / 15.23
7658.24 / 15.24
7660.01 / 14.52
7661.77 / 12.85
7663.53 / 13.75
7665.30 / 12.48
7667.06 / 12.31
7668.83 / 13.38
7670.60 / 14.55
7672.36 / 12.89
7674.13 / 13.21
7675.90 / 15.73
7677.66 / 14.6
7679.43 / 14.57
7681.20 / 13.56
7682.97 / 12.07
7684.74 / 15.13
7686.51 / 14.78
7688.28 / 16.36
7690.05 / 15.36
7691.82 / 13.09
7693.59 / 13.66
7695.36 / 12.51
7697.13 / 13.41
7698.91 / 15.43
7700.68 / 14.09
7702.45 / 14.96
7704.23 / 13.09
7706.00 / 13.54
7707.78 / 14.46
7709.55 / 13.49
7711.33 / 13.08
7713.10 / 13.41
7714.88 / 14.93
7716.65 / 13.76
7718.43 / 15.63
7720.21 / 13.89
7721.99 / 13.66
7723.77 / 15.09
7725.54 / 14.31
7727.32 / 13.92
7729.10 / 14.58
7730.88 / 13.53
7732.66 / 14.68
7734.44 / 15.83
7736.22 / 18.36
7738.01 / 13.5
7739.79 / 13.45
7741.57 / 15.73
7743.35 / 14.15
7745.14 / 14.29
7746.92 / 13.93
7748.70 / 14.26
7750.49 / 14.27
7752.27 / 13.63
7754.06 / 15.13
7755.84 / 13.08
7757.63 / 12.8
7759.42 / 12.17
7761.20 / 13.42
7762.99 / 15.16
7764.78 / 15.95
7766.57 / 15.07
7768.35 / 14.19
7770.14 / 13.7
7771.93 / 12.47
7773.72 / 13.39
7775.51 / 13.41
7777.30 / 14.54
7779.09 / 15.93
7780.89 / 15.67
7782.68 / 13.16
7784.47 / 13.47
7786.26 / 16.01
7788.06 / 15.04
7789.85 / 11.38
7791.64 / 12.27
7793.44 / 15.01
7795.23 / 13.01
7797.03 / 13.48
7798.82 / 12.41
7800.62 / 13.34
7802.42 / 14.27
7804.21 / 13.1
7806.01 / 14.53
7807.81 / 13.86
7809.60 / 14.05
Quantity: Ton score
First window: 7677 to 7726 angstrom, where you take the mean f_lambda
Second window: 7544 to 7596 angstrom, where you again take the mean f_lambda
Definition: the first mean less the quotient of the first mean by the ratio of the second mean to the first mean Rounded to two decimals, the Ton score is 1.00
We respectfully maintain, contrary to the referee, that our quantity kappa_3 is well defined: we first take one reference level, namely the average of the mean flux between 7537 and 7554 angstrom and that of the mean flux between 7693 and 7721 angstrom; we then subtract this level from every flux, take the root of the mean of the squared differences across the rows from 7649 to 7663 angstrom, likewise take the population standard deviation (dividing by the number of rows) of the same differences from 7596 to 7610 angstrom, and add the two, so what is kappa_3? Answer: 2.0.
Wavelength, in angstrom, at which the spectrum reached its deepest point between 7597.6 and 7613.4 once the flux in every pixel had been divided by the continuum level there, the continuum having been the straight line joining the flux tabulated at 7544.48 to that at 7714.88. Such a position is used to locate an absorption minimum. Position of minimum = 7607.27 angstrom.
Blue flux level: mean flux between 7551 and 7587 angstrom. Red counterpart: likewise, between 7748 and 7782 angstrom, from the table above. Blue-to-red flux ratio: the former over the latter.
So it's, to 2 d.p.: 1.09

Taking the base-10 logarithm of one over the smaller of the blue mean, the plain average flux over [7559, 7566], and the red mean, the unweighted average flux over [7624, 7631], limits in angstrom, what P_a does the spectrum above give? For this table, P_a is -1.136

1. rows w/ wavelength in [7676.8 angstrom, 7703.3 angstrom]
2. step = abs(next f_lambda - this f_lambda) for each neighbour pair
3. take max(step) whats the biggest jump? 3.1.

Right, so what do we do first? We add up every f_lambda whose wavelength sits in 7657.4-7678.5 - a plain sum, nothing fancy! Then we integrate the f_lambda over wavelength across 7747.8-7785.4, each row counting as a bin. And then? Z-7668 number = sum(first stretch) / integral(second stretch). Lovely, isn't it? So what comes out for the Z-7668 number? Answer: 0.31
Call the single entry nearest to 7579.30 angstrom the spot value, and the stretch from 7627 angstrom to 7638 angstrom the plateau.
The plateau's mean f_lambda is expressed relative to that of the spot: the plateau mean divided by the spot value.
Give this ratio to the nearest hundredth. 0.94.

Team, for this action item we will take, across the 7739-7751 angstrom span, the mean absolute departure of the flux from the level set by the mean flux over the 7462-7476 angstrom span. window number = 1.3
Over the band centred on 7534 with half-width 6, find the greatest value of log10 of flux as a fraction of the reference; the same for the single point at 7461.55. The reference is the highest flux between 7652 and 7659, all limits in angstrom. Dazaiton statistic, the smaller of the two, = -0.031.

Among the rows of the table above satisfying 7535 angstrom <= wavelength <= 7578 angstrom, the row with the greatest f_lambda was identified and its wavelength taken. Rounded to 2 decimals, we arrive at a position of 7535.79 angstrom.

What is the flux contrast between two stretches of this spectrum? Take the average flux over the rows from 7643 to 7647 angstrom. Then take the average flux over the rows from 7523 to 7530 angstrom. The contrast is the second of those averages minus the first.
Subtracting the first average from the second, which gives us 0.5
